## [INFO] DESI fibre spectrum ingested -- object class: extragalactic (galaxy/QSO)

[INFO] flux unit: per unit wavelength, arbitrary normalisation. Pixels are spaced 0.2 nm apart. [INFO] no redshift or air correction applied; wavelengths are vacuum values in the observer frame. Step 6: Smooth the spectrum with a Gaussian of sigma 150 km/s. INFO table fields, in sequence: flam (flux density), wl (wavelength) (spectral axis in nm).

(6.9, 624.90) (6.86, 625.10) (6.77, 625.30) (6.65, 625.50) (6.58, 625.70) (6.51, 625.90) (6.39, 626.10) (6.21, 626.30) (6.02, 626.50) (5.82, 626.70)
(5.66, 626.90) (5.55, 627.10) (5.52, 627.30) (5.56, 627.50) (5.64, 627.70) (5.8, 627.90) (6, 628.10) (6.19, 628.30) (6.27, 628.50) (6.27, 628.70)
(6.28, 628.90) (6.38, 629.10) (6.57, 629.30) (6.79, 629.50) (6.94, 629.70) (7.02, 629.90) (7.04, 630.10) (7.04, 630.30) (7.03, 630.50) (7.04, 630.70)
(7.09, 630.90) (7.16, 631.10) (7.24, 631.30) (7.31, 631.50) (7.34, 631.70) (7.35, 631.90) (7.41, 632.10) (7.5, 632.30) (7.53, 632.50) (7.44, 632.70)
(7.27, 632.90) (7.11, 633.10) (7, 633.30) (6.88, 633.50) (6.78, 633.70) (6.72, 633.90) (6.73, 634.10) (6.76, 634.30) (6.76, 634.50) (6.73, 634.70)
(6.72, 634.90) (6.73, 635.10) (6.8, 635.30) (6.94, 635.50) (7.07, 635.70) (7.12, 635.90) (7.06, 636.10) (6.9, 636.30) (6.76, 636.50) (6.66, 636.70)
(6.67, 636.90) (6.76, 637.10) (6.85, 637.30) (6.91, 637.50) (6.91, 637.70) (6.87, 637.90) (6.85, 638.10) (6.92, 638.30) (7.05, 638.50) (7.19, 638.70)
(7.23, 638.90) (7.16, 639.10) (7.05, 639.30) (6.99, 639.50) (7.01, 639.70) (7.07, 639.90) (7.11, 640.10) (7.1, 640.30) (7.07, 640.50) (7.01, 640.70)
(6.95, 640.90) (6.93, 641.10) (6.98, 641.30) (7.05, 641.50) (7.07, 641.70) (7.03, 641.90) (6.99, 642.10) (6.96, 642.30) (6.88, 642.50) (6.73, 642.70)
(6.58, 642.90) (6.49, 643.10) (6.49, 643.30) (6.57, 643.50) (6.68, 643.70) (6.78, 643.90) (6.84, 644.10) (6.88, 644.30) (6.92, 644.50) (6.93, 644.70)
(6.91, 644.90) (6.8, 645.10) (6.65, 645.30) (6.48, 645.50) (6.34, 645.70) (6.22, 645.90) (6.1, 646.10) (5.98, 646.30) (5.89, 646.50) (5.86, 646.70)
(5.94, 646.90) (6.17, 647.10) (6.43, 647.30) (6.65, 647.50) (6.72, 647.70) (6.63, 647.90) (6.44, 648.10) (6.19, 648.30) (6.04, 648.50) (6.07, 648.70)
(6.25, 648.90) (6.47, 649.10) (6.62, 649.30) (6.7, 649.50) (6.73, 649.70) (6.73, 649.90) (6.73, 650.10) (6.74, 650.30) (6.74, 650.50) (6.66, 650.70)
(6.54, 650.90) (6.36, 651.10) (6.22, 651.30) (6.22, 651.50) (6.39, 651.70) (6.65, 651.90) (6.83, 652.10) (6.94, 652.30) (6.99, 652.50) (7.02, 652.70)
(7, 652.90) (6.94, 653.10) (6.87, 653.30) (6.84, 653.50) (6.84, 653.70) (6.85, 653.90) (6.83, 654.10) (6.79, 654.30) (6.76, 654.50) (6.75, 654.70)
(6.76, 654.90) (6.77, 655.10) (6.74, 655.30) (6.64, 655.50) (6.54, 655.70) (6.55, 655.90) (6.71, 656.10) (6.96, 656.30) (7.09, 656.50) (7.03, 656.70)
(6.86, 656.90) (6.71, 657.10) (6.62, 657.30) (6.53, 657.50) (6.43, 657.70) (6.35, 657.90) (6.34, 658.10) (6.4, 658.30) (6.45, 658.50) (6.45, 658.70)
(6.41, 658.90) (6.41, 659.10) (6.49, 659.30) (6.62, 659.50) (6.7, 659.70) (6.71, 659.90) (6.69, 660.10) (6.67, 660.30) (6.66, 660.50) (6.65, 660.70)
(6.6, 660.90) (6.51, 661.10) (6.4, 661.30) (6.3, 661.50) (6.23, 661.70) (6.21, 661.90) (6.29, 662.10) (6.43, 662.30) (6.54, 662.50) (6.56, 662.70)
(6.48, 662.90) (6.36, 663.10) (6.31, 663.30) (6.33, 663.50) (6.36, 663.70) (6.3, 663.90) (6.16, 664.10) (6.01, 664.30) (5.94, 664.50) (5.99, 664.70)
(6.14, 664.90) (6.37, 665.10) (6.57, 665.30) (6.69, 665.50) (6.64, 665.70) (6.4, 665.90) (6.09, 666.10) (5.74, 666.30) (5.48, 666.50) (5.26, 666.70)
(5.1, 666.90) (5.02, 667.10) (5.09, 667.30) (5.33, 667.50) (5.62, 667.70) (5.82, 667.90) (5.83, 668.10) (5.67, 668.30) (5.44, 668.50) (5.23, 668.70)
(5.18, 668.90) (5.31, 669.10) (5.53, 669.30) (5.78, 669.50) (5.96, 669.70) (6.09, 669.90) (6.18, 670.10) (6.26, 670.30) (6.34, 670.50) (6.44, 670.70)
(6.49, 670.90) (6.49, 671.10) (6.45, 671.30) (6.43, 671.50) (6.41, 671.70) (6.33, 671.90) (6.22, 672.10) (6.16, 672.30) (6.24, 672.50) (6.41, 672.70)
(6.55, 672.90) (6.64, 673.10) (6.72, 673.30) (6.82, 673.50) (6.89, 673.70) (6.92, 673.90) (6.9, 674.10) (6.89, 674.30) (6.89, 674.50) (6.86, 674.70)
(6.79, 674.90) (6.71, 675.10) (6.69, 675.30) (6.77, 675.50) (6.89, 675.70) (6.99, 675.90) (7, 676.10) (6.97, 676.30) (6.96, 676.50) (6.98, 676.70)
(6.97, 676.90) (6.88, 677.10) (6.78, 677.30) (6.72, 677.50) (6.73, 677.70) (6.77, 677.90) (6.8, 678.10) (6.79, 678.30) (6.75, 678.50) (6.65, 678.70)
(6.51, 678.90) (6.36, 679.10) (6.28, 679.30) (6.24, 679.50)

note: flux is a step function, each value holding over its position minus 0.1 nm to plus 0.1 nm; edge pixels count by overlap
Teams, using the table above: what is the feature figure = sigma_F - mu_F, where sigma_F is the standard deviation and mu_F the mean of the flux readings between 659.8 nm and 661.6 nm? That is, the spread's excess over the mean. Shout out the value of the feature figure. -6.4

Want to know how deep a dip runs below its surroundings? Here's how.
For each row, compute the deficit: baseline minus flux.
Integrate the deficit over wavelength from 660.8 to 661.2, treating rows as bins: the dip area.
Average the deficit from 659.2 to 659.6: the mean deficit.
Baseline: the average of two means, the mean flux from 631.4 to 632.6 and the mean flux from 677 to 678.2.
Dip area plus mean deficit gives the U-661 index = 0.75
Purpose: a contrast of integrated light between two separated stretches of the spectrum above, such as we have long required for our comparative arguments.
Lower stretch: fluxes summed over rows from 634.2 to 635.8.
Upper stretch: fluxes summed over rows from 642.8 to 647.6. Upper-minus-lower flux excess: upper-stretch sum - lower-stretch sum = 101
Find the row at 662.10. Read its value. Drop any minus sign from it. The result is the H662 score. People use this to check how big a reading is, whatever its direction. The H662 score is 6.3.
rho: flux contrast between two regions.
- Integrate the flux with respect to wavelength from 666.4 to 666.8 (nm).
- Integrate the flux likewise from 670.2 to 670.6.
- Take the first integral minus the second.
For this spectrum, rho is -0.4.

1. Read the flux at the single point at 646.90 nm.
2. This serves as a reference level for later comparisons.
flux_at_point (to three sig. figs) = 5.94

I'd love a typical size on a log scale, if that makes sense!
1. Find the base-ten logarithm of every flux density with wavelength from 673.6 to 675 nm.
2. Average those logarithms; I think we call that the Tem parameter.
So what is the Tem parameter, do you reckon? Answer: 0.837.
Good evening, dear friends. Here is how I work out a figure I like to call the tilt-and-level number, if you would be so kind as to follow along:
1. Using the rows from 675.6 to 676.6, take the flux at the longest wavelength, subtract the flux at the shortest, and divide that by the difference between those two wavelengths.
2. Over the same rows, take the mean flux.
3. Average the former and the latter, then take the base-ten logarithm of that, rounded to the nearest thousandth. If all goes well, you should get 0.547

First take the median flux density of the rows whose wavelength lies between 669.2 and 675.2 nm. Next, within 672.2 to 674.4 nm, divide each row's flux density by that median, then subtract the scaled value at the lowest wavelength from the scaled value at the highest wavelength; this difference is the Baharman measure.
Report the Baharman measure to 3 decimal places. 0.113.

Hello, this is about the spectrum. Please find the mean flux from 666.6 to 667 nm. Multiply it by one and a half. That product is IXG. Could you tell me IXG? 7.8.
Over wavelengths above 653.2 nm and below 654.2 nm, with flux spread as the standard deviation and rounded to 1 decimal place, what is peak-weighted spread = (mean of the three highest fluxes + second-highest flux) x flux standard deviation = 0.2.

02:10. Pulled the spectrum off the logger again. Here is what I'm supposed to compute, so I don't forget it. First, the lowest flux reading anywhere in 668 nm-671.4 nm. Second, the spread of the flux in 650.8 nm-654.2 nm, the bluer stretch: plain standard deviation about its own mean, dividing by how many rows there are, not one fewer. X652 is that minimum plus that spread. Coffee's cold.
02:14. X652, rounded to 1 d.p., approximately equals 5.4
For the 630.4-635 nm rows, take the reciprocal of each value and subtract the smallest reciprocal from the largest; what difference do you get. 0.016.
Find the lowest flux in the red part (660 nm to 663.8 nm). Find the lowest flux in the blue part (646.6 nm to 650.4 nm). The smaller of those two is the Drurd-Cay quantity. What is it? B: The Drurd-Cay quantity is 5.86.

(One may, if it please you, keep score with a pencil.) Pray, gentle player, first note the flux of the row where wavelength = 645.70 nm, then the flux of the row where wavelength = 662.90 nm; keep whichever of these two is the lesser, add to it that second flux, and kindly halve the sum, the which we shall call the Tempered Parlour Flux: 6.41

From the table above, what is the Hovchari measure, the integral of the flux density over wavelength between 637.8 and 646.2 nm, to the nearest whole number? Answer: 58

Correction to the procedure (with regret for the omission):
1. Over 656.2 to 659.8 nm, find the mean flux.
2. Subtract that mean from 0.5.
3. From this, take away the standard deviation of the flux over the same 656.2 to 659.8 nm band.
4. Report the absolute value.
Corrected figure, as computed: 6.34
